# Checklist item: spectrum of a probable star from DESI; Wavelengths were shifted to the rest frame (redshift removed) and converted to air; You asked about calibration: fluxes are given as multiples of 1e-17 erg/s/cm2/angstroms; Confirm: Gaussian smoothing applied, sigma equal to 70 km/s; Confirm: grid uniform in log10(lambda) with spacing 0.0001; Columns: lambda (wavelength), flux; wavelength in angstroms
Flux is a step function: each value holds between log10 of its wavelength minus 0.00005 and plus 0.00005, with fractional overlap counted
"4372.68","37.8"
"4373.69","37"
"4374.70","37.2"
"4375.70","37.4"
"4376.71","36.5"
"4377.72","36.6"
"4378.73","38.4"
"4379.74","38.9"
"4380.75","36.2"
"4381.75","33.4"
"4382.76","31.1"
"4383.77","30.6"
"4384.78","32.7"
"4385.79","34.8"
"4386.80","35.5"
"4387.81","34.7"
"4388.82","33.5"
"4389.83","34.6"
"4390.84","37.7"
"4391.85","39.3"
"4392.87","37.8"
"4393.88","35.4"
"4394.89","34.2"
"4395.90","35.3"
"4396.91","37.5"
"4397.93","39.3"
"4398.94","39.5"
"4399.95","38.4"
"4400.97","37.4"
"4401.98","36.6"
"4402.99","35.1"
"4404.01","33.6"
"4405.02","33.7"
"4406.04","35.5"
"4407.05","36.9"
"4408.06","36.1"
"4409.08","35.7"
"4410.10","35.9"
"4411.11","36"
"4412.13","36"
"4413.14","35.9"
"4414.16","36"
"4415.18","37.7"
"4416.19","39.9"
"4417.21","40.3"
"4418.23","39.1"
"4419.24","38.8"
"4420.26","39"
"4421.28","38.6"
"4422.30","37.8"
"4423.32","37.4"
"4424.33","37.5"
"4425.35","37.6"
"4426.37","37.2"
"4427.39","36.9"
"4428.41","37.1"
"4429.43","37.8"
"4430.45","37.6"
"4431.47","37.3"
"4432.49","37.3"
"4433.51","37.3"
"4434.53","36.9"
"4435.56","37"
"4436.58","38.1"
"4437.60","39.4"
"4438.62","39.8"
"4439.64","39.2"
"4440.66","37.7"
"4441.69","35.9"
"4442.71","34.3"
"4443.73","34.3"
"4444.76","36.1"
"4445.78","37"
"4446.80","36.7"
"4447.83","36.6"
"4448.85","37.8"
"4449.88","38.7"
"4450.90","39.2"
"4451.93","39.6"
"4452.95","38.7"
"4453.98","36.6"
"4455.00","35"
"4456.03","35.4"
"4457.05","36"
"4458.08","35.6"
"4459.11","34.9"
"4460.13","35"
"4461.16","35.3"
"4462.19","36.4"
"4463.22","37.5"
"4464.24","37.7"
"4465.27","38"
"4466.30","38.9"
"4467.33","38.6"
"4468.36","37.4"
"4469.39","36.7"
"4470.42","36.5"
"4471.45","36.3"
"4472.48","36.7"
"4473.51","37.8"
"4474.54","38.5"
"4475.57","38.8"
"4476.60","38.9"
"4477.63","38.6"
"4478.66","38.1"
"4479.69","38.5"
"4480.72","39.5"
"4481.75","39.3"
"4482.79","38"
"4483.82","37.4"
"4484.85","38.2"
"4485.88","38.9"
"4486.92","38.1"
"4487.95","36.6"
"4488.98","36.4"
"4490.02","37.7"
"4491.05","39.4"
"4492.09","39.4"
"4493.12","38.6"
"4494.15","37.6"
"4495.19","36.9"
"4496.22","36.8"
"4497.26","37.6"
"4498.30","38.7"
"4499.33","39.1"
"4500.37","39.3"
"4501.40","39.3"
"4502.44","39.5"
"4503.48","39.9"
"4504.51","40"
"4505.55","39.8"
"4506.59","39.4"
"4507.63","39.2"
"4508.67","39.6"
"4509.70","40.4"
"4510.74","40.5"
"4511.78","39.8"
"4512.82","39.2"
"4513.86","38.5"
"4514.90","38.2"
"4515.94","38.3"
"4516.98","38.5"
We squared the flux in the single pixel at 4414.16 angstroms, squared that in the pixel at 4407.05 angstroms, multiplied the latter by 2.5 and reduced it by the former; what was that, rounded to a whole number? 2108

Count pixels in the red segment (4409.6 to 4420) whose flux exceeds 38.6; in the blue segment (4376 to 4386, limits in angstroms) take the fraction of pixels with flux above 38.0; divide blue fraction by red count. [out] 0.050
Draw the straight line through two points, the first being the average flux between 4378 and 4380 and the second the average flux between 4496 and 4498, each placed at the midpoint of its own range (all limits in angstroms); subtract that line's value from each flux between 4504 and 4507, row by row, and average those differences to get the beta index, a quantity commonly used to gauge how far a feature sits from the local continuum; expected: 2.6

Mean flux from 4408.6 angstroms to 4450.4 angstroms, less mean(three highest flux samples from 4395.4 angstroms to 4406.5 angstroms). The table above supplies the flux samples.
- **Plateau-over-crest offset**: -1.7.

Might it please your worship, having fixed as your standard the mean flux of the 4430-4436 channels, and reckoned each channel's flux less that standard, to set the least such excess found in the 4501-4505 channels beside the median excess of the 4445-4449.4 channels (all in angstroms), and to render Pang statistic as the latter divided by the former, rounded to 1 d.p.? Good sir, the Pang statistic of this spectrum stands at -0.2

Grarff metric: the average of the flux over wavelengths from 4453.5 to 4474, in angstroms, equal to 36.6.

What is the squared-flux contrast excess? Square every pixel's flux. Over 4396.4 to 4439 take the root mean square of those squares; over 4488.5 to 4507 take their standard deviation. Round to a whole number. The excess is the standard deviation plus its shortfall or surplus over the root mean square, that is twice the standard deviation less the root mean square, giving -1229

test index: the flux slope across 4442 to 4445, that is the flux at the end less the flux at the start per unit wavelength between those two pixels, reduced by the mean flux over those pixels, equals -34.0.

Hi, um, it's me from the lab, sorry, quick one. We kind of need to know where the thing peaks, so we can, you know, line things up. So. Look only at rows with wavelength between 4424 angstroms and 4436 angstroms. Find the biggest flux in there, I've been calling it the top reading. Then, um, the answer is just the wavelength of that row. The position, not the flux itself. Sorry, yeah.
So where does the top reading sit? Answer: 4429.43 angstroms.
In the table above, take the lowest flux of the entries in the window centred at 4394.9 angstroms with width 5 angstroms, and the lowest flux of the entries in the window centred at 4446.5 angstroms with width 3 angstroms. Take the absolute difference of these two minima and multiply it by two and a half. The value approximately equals 6.0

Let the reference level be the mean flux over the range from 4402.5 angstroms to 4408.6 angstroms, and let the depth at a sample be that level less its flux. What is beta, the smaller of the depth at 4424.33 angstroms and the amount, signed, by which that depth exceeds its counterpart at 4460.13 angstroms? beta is -2.5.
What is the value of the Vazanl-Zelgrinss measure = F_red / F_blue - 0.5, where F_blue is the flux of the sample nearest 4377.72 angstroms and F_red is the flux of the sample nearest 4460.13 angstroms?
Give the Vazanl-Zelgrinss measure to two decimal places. 0.46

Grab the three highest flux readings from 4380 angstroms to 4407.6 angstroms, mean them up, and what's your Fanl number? 39.4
